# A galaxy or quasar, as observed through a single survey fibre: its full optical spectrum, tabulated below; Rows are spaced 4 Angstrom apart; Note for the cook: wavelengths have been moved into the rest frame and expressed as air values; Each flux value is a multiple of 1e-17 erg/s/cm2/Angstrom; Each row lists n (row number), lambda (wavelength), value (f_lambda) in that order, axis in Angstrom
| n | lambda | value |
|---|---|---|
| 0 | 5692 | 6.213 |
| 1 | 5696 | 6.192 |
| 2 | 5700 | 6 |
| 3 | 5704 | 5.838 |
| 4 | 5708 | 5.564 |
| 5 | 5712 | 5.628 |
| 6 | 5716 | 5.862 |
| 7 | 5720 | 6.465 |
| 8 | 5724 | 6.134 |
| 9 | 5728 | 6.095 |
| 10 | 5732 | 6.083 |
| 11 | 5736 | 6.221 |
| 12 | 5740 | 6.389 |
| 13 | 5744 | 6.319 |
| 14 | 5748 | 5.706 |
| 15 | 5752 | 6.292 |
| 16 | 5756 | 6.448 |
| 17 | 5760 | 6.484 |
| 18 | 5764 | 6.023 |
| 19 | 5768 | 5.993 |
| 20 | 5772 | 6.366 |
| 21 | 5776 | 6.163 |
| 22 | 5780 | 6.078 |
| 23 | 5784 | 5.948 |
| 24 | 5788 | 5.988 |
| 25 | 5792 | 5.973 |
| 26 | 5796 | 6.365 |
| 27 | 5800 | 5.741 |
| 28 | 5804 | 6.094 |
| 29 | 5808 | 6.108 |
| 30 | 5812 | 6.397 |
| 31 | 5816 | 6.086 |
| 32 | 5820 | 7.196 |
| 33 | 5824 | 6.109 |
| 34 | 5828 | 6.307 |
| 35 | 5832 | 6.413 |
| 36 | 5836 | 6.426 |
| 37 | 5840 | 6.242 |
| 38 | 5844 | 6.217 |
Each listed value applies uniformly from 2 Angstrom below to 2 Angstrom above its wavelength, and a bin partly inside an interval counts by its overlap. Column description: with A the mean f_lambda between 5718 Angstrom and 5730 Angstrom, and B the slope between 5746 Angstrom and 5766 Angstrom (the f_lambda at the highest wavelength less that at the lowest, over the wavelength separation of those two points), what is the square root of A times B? 0.35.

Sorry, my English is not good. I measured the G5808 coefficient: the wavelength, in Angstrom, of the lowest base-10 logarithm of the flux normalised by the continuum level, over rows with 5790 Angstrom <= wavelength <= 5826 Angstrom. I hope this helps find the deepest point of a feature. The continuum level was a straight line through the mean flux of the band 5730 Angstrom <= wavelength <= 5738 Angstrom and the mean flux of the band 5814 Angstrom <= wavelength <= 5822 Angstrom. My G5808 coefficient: 5800 Angstrom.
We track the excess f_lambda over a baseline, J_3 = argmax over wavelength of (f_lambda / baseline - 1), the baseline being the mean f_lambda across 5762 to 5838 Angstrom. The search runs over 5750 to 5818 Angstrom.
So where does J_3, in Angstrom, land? 5760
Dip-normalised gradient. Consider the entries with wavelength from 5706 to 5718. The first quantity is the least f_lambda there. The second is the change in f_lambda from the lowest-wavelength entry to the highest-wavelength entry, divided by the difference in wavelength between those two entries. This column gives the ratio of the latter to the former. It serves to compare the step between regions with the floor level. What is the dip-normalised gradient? 0.007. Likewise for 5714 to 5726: 0.006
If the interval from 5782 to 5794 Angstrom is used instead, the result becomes 0.001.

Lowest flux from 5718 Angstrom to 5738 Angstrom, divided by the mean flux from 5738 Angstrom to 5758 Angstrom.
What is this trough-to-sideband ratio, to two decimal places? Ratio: 0.98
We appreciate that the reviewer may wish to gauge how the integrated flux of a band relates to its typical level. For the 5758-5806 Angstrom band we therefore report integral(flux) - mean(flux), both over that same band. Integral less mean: 287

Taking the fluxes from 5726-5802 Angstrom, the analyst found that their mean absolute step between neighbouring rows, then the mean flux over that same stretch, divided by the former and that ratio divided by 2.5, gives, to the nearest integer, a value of 11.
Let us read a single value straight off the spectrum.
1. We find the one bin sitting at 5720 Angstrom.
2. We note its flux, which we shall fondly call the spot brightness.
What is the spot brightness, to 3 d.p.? 6.465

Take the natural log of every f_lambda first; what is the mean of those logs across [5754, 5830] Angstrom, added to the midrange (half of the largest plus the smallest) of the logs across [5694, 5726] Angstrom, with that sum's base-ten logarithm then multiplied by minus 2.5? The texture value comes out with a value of -1.40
